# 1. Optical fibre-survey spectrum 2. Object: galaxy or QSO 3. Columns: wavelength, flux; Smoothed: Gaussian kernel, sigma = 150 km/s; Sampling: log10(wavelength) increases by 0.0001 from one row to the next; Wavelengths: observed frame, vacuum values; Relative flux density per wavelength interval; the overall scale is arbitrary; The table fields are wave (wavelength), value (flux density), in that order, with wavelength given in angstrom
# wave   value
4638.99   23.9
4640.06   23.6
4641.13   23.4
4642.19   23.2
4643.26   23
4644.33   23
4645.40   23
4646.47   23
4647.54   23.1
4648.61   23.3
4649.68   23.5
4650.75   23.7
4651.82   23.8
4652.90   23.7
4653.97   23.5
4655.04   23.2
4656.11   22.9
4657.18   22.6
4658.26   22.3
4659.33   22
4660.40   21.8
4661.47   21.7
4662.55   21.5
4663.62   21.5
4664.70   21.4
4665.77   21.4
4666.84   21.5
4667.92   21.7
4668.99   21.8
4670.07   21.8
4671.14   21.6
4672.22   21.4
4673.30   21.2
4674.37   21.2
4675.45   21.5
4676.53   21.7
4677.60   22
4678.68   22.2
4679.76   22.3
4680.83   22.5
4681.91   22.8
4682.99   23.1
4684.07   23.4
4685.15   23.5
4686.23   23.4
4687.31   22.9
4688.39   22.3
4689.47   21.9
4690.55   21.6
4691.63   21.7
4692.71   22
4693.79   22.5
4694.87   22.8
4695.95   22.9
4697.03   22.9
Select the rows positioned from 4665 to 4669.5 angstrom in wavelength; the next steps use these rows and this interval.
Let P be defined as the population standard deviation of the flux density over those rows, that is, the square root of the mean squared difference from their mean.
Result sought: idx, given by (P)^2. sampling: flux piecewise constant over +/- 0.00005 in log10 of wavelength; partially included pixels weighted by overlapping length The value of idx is 0.025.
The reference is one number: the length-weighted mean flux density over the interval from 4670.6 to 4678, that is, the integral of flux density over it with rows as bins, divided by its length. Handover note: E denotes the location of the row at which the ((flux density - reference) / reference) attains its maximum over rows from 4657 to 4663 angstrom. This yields 4657.18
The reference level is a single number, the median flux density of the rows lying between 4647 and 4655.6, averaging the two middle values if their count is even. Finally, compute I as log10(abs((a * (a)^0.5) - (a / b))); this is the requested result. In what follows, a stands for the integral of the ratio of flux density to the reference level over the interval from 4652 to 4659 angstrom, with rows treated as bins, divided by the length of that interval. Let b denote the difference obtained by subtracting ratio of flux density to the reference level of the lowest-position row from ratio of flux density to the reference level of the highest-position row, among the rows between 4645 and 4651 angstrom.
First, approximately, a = 0.980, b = 0.03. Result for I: 1.50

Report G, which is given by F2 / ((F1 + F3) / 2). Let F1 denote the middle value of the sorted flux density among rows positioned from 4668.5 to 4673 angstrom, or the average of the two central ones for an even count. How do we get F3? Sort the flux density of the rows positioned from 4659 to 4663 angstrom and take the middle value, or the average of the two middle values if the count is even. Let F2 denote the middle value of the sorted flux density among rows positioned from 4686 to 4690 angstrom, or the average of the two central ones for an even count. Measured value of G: 1.04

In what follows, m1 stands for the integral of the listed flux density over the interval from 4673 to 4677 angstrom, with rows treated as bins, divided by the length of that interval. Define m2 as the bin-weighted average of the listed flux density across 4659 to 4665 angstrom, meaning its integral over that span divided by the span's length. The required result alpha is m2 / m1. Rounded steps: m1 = 21.4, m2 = 21.6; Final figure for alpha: 1.01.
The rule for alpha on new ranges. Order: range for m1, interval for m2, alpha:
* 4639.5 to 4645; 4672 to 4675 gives 0.91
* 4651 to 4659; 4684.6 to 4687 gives 1.01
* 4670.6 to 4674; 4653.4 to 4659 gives 1.07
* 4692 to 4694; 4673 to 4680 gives 0.98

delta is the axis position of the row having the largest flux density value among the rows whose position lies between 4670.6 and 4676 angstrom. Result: 4671.14 angstrom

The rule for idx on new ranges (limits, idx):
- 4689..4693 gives 0.025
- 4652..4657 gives 0.092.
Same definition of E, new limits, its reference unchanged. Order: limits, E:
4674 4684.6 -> 4684.07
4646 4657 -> 4651.82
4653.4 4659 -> 4653.97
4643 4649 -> 4648.61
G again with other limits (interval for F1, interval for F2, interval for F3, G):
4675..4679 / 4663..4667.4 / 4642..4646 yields 0.96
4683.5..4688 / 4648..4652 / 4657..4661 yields 1.04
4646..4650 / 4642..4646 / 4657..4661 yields 1.01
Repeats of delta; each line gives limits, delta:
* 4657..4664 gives 4657.18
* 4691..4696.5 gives 4695.95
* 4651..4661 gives 4651.82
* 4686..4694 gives 4686.23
